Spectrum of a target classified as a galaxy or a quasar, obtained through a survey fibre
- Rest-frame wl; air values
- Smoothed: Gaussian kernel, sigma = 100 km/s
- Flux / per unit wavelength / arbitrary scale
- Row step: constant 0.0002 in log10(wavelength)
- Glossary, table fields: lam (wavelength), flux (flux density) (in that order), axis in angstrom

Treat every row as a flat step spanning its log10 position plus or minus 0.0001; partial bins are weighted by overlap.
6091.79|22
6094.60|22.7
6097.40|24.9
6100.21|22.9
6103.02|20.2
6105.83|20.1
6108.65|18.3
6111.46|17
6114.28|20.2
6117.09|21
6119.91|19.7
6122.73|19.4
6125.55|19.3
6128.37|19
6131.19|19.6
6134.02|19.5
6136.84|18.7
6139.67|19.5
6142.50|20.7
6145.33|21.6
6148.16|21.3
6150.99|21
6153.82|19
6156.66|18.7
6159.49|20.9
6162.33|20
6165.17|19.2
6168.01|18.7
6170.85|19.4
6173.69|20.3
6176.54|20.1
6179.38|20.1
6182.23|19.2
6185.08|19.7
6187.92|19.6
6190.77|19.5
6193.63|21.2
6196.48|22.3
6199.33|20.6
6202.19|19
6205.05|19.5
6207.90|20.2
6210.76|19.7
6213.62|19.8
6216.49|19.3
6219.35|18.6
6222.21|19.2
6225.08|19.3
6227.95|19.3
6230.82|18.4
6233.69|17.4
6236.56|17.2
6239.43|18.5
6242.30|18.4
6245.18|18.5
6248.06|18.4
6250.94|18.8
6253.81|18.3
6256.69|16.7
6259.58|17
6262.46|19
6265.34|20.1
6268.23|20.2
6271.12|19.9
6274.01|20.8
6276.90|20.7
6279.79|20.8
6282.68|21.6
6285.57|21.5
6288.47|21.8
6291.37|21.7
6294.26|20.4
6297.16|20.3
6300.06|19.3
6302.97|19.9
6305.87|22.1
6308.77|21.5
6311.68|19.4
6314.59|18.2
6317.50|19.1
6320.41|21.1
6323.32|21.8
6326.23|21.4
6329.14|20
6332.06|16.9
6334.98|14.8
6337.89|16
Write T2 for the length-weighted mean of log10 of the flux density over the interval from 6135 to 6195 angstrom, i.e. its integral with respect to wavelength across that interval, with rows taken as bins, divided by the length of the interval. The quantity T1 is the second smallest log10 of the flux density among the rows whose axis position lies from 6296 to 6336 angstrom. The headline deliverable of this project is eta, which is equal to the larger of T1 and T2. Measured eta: 1.30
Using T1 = 1.228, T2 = 1.30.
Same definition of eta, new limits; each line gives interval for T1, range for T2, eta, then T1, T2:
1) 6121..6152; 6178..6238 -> 1.29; 1.279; 1.29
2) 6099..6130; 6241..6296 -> 1.29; 1.262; 1.29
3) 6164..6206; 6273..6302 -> 1.32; 1.279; 1.32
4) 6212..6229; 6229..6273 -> 1.28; 1.283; 1.27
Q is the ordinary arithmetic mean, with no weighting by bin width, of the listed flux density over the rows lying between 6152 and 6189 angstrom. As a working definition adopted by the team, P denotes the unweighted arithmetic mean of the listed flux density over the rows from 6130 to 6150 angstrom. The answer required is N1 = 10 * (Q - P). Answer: -5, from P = 20.1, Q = 19.6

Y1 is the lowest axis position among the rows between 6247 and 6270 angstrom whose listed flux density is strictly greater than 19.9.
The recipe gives 6265.34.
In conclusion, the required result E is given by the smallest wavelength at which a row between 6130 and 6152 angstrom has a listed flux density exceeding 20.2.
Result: 6142.50 angstrom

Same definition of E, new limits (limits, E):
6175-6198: 6193.63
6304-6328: 6305.87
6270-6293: 6274.01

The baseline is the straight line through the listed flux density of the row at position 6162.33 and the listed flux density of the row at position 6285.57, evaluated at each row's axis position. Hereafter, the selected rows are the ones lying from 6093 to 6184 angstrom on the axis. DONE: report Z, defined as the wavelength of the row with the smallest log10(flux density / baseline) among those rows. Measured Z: 6111.46 angstrom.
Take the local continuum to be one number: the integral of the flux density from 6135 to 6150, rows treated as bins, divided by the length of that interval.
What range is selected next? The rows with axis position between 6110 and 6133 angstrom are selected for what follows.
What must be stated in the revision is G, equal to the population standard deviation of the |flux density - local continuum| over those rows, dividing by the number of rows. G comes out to 0.91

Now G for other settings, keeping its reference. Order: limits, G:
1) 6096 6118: 1.57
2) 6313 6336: 1.61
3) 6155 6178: 0.58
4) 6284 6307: 0.60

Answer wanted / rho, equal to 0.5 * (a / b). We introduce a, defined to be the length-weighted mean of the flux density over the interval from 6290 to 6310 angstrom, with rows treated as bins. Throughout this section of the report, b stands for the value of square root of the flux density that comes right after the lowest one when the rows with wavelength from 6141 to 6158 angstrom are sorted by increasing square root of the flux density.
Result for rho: 2.38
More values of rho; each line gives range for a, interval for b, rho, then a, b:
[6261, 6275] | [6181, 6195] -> 2.26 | 20.0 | 4.416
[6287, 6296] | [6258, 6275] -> 2.44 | 21.3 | 4.359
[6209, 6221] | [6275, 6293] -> 2.12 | 19.4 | 4.561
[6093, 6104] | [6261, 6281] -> 2.55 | 22.8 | 4.461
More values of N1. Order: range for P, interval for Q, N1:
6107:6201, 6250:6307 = 2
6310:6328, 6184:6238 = -7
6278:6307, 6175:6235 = -13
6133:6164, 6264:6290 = 7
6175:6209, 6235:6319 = -4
